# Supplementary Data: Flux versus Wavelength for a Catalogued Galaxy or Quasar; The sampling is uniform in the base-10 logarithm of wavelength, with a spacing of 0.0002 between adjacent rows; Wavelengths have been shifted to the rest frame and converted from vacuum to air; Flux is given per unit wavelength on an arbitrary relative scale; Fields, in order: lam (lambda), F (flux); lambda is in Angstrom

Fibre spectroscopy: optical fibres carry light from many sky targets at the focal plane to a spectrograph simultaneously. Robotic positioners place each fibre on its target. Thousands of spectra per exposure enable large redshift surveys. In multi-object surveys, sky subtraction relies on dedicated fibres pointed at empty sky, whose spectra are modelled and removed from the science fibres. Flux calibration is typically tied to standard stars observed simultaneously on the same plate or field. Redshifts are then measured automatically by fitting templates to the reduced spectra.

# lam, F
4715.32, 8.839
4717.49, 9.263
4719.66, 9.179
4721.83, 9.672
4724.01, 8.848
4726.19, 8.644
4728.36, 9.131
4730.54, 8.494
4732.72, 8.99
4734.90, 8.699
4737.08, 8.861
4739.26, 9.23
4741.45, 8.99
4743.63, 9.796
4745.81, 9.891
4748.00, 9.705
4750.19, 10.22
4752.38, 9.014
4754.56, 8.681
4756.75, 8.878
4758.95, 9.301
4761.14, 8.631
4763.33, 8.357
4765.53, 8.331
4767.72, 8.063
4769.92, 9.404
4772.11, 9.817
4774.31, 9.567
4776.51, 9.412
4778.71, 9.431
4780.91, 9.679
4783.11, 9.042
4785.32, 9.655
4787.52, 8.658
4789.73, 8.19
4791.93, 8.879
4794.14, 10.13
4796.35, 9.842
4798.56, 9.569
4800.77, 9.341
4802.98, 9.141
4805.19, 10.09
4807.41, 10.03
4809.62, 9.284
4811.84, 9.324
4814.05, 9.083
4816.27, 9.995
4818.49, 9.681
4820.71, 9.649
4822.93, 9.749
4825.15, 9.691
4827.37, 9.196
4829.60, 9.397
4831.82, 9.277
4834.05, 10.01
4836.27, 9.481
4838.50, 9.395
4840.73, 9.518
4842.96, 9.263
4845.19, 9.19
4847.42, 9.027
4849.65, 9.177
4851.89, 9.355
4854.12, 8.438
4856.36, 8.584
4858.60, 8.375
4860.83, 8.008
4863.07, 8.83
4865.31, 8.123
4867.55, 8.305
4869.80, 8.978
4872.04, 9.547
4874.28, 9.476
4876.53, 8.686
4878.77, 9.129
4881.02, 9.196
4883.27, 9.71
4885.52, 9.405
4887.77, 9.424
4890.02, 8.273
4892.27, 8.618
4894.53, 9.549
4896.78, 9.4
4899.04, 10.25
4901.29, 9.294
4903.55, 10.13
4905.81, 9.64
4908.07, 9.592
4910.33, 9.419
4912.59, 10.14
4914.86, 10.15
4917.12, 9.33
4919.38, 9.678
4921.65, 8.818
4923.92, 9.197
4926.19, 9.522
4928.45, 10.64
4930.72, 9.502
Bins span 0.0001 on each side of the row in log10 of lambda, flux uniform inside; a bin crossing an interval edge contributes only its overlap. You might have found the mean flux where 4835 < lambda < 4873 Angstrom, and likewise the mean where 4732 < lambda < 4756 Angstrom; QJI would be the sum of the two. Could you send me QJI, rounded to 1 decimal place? 18.2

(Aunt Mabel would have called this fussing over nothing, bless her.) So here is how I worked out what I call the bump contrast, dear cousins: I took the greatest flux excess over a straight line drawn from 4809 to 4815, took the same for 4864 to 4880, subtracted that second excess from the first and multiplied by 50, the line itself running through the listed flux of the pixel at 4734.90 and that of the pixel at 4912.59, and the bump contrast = 13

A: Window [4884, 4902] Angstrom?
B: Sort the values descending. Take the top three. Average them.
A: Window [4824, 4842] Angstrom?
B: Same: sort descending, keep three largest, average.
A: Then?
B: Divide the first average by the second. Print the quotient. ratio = 1.00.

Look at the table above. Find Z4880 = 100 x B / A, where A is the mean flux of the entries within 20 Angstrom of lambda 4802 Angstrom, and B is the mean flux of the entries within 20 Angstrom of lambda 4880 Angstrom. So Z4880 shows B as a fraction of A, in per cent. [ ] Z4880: 96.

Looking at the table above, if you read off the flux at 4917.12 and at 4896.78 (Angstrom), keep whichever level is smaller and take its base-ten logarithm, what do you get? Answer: 0.970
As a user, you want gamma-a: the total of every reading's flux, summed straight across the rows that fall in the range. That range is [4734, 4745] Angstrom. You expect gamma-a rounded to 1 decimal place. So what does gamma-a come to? 45.6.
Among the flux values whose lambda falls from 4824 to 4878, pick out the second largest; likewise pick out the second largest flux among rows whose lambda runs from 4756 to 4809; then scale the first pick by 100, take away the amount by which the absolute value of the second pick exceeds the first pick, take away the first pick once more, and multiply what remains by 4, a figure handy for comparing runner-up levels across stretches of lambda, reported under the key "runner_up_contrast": 3836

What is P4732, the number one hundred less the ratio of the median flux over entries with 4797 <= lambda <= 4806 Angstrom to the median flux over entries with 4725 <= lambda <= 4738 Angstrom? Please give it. 98.9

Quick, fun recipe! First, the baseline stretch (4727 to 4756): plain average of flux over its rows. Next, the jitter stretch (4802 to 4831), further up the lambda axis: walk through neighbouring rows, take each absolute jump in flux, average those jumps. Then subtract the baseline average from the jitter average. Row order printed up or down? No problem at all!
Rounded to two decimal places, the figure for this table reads -8.86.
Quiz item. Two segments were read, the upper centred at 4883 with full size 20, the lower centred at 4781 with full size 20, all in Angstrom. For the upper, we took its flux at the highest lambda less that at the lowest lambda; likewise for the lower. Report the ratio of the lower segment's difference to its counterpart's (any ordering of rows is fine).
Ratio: 1.9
